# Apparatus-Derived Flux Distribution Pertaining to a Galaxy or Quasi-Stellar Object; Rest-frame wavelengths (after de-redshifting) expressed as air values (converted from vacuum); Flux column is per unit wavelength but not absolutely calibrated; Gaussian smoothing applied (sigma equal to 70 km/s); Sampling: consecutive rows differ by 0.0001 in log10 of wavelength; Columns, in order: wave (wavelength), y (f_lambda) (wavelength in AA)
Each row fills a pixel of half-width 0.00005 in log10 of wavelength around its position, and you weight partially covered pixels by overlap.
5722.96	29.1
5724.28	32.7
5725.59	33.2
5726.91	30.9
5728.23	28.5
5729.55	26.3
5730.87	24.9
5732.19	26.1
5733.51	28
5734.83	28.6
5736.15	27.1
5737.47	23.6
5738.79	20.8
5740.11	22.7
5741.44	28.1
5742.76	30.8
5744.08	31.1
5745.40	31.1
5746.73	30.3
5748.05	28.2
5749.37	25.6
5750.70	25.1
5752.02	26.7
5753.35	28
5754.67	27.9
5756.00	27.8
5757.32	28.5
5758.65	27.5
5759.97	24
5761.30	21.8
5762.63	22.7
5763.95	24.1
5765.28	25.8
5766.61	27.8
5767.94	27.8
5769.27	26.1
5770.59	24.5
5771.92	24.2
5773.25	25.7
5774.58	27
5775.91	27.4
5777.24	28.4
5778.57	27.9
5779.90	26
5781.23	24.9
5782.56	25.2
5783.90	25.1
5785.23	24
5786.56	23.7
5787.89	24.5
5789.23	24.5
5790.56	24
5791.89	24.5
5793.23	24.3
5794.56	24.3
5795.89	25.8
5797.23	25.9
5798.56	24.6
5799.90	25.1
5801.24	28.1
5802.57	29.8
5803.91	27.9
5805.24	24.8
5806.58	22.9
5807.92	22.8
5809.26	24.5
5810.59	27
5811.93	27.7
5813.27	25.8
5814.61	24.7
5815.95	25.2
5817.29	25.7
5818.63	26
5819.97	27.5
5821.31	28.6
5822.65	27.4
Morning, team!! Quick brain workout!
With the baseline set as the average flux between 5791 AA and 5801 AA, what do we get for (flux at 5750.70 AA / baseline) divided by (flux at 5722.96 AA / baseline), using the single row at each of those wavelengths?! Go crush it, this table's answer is 0.86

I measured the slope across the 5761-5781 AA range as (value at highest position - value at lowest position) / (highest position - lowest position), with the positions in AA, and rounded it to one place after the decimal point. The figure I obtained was 0.2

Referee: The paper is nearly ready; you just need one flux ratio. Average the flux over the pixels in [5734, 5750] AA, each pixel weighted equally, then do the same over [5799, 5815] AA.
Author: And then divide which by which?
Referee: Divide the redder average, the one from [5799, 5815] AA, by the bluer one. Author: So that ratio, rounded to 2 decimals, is 0.95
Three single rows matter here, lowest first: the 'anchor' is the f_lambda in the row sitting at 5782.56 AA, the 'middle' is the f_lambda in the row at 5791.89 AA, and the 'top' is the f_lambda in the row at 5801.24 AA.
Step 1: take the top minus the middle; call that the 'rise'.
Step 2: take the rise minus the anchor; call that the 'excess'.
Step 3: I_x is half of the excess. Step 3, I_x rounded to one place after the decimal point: -10.8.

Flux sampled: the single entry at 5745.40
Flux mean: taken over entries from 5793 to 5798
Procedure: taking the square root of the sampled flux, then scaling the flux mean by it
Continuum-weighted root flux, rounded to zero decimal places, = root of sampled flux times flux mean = 140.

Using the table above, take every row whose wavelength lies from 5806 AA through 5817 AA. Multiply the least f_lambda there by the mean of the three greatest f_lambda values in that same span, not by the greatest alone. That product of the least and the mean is 612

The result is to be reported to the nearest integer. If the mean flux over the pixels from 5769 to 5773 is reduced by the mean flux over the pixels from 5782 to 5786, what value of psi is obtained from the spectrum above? 0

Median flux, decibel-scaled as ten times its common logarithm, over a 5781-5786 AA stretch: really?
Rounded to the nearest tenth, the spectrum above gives 14.0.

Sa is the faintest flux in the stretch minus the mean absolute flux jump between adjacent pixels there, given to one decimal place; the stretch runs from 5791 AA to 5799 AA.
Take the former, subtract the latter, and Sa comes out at 23.7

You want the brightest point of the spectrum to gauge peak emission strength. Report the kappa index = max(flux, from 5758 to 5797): 28.4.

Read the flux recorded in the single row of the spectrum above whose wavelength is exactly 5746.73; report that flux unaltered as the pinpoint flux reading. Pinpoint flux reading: 30.3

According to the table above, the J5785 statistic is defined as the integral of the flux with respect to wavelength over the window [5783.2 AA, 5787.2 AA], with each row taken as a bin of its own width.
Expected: 97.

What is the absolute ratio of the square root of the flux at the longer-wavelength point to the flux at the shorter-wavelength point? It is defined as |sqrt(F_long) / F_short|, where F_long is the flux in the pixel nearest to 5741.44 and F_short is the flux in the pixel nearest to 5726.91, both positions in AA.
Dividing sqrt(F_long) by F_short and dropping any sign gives 0.17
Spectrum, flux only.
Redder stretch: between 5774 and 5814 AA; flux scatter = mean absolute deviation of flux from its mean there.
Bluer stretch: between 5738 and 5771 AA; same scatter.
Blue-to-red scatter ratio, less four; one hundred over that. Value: -42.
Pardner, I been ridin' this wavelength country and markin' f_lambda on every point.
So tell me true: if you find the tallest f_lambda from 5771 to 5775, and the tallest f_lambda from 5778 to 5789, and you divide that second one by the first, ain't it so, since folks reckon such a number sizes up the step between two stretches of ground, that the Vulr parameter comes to 1.03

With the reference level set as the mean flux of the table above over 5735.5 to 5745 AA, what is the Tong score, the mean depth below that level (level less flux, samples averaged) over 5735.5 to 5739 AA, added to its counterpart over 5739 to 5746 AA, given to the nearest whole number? 0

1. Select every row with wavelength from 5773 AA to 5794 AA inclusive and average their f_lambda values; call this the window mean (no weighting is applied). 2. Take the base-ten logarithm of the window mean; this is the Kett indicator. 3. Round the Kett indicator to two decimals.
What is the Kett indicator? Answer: 1.41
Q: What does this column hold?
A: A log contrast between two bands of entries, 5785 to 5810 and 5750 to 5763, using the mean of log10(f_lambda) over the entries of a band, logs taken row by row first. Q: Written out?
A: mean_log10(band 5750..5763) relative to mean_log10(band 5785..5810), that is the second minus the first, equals 0.015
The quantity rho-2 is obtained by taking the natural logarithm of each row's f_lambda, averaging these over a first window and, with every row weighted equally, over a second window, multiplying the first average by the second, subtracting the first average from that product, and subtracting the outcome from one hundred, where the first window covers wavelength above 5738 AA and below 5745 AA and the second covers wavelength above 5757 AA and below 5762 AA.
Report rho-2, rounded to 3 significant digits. 92.7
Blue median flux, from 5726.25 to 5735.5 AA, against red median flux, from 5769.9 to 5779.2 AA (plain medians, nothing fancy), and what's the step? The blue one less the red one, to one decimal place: 1.0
